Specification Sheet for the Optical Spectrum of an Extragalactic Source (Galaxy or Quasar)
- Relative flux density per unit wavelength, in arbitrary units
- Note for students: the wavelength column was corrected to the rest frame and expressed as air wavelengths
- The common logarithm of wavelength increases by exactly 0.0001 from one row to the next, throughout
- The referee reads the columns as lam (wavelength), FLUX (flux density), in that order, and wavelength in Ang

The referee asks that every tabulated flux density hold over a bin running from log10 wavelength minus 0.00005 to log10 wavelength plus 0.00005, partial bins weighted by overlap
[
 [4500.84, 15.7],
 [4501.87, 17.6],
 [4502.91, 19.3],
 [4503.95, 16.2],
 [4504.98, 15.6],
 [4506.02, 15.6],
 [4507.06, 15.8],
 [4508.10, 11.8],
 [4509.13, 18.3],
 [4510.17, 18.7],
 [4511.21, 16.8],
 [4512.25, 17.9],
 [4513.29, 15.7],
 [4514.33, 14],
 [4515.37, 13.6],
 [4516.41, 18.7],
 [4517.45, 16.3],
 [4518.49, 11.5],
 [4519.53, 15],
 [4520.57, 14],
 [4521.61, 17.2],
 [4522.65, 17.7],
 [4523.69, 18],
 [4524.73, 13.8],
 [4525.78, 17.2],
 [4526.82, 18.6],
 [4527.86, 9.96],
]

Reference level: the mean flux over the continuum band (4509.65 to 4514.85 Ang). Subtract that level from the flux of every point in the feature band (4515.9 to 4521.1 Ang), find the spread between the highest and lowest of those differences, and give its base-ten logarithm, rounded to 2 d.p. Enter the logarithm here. 0.86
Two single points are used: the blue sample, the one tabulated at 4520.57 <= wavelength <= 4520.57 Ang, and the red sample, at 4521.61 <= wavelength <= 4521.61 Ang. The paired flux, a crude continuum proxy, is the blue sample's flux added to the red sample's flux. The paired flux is 31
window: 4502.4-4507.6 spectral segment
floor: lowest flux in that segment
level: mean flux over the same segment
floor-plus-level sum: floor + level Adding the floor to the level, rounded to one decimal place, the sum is 32.1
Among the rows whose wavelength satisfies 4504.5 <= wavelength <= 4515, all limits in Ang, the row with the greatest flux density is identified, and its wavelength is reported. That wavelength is 4510.17 Ang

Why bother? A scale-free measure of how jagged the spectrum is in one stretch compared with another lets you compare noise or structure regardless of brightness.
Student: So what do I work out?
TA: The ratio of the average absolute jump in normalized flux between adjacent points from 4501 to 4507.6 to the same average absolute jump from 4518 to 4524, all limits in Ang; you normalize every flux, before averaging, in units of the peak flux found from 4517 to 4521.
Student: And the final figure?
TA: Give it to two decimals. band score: 0.66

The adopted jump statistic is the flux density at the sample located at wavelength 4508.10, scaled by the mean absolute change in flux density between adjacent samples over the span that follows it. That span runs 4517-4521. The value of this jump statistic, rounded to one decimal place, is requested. 3.8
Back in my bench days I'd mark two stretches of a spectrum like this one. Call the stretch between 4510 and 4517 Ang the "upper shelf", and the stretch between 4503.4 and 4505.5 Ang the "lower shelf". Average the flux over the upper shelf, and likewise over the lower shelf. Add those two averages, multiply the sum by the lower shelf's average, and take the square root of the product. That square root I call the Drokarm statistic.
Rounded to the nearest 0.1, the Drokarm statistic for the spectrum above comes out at 22.7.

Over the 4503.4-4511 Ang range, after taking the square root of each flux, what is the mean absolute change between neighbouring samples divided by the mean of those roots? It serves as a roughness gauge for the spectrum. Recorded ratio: 0.064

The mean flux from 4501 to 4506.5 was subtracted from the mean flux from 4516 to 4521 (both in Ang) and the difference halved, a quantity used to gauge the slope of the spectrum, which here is -0.9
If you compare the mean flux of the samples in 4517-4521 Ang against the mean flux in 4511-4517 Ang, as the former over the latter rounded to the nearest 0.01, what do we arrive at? 0.88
